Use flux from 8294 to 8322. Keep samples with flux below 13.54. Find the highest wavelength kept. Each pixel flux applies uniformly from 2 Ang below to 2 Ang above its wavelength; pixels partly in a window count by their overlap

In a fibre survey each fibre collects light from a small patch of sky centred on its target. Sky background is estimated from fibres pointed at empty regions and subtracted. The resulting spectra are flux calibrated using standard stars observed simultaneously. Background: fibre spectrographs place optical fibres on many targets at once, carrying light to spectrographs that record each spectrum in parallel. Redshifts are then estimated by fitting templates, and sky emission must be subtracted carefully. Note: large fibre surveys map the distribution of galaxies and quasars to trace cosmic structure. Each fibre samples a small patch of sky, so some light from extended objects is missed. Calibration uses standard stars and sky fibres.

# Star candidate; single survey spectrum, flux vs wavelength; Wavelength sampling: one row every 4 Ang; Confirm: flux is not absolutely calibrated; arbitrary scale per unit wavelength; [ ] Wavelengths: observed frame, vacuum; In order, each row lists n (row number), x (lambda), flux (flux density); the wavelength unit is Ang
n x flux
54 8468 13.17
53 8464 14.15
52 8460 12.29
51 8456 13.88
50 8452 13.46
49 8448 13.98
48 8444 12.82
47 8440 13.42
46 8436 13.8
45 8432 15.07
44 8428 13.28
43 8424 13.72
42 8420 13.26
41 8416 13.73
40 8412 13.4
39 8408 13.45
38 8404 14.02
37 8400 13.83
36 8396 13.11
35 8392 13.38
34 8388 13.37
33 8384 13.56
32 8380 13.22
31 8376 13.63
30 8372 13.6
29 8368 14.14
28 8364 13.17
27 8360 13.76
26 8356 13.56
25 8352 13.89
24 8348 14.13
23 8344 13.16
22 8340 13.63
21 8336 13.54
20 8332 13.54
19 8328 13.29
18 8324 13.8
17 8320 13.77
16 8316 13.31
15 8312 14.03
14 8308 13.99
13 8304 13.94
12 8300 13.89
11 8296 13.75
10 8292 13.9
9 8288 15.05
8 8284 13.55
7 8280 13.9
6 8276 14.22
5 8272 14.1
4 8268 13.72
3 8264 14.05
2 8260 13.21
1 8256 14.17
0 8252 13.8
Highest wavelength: 8316 Ang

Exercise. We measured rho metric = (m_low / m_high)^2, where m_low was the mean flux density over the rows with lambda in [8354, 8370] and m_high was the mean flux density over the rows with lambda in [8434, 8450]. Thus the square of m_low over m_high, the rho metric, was 1.02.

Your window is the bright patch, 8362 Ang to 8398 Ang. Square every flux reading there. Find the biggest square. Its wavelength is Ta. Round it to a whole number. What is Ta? 8368 Ang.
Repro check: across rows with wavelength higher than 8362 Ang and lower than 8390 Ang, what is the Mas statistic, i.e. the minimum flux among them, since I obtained 13.17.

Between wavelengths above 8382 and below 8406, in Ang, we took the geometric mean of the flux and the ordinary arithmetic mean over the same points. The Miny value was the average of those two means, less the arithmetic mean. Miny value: -0.0017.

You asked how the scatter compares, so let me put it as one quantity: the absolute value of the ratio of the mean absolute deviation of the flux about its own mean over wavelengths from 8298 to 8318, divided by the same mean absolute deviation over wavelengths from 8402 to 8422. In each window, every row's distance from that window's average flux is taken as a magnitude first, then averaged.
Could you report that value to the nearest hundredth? 0.86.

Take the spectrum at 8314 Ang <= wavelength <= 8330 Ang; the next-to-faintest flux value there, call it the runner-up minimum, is 13.31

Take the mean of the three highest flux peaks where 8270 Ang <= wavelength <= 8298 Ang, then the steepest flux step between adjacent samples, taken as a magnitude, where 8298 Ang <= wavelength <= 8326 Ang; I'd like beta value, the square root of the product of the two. 3.23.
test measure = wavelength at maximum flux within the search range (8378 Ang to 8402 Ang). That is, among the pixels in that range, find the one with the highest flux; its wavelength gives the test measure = 8400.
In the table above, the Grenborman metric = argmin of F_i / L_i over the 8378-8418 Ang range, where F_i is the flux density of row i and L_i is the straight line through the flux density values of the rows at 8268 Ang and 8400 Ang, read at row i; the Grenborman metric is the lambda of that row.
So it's 8396 Ang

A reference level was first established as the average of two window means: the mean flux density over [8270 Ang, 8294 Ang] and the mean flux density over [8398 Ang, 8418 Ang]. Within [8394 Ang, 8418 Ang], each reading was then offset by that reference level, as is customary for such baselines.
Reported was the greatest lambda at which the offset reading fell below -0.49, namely 8412 Ang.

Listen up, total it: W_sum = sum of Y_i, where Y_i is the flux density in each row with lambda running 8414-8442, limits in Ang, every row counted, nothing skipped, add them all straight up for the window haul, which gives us 96.3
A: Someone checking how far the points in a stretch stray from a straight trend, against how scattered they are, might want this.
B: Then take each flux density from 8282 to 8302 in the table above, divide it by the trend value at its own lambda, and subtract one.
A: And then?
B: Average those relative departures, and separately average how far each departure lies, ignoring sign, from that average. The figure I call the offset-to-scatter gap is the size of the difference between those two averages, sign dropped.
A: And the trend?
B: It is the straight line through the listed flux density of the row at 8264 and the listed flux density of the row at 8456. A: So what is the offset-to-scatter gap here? 0.029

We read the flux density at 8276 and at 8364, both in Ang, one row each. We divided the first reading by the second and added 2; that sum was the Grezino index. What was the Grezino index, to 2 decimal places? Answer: 3.08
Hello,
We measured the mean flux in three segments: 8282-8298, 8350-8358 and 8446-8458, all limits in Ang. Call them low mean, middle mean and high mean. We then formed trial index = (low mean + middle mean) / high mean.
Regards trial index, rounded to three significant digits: 2.02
